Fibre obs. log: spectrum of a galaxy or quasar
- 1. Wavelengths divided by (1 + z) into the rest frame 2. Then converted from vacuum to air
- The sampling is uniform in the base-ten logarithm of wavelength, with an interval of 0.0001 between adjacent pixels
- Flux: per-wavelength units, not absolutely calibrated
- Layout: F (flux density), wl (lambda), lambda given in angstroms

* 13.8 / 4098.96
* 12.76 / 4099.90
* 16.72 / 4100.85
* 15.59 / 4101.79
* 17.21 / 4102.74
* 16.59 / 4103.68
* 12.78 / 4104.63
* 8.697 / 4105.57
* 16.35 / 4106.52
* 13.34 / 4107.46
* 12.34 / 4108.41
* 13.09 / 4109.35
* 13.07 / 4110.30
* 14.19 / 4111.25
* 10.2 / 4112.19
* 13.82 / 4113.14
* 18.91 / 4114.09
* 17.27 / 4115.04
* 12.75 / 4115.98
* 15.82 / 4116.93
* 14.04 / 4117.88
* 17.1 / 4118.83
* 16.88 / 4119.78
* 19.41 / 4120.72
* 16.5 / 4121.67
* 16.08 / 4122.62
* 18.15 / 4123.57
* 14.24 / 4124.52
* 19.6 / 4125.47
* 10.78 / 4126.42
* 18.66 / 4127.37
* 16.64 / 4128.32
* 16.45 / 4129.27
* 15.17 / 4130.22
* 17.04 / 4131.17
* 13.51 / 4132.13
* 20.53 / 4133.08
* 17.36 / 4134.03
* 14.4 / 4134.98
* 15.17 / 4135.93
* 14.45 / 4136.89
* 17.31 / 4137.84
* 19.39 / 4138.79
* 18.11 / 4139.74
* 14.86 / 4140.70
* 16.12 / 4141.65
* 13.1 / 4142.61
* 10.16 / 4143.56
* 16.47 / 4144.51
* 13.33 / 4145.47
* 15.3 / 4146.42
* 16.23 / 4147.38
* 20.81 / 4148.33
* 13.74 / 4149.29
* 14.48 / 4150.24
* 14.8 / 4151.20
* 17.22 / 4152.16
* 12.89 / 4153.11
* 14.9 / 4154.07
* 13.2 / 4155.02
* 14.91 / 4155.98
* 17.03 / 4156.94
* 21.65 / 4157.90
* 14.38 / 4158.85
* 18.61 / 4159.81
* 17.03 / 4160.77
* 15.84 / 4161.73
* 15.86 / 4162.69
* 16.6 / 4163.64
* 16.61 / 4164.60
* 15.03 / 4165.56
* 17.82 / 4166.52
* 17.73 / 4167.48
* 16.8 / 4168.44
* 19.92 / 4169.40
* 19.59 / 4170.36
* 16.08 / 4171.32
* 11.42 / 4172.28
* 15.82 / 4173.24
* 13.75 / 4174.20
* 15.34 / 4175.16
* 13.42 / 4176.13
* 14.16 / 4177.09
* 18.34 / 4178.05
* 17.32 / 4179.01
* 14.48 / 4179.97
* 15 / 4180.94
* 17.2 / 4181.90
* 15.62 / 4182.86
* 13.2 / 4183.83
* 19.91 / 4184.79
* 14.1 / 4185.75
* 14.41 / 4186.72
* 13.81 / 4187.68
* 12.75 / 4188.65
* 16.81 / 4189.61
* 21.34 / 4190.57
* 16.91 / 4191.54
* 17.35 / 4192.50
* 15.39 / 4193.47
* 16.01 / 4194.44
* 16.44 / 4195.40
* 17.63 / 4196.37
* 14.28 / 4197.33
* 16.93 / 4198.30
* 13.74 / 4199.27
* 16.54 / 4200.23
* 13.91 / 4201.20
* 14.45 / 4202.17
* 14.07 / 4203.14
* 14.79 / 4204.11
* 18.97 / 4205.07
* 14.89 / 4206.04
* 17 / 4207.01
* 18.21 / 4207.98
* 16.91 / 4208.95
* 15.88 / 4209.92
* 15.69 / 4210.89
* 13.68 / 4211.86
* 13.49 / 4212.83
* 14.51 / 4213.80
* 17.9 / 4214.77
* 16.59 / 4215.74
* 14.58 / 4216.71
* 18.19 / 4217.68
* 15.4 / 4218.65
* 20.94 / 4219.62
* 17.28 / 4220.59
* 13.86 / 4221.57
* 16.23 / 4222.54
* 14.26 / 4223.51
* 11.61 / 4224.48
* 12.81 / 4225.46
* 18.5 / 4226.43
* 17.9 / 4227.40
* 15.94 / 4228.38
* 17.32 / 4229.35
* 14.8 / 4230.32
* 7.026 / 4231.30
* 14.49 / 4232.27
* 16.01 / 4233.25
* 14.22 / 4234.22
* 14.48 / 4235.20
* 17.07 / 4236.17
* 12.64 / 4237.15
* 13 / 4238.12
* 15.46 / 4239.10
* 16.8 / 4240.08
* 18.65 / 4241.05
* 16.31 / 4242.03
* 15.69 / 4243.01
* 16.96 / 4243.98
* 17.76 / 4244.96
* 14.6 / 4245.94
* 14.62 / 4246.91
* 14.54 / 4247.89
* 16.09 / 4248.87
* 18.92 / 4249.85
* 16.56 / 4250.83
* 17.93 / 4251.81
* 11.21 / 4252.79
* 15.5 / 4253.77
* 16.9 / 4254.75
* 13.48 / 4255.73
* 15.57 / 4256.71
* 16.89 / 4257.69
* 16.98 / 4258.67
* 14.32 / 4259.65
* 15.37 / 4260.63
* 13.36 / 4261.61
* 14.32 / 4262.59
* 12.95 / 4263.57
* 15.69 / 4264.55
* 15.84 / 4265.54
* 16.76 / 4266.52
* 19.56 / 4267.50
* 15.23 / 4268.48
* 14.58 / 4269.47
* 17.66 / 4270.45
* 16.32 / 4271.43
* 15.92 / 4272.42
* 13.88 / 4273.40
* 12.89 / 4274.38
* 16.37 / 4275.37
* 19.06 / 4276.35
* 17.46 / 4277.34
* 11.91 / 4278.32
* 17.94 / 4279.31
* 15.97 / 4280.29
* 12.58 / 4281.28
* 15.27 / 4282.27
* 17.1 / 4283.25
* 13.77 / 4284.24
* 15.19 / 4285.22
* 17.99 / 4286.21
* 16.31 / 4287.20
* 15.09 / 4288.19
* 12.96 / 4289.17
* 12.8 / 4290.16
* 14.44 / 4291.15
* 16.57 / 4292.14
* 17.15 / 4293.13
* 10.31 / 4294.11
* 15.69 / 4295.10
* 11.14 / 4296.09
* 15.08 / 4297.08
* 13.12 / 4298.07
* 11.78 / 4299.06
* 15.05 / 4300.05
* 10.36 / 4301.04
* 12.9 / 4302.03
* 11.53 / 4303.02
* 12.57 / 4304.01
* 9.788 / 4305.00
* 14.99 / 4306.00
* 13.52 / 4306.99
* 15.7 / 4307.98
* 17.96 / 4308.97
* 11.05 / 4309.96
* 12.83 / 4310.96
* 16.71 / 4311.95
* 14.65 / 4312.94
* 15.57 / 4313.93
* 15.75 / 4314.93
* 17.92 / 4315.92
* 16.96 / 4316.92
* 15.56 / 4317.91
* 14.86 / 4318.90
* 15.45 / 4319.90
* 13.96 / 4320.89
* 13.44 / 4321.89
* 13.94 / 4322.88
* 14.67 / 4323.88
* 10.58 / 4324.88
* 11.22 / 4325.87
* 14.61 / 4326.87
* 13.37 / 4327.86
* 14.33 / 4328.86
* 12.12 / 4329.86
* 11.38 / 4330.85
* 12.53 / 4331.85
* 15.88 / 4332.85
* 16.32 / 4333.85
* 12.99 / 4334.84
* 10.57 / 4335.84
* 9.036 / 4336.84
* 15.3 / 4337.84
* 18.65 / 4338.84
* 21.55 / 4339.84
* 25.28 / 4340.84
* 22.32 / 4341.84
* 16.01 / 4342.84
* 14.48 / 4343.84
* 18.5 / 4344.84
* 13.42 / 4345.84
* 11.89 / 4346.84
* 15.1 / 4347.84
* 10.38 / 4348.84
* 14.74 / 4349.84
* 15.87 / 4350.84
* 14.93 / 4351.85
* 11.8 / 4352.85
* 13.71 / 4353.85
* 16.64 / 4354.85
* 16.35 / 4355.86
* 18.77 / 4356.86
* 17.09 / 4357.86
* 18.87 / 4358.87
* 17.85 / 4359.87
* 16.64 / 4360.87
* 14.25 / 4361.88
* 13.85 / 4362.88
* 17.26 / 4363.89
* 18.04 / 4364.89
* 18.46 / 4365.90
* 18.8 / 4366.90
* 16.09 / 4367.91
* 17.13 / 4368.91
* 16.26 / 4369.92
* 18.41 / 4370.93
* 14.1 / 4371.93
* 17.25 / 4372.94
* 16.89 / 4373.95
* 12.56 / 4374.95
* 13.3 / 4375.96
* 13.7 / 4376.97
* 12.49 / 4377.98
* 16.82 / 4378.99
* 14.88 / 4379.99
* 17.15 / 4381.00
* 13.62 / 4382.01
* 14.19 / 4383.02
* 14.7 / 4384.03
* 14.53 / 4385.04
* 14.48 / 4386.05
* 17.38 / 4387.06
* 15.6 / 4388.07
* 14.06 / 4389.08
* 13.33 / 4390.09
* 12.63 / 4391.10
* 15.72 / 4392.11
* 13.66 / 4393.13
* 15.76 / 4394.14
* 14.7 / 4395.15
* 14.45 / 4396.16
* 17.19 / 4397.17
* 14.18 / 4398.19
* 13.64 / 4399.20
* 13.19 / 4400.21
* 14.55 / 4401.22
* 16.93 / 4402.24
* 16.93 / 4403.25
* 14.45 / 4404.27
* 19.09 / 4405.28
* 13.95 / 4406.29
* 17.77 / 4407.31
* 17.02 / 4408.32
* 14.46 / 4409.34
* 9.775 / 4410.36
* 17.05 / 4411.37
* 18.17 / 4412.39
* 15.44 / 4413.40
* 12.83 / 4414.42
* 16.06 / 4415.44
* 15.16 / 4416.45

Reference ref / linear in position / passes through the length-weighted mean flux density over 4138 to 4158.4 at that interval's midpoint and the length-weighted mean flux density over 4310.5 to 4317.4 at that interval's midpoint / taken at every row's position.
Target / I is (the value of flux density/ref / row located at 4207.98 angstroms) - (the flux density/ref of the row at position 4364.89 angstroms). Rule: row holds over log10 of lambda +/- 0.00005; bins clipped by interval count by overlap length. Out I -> 0.02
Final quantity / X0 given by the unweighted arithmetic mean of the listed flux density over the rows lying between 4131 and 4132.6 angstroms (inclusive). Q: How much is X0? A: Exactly 15.3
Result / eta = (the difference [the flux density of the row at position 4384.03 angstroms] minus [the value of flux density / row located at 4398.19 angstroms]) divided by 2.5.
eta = 0.2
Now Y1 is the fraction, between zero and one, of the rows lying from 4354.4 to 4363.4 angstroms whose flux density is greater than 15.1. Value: 0.78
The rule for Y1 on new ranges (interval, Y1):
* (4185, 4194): 0.56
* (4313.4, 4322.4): 0.67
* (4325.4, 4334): 0.22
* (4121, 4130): 0.78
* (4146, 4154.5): 0.44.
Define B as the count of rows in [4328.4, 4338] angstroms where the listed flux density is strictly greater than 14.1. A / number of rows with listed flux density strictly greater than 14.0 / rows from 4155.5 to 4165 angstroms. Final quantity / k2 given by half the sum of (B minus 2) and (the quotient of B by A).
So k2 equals 1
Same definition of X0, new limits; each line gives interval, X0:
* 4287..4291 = 14.3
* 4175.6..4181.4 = 15.5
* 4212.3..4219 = 15.8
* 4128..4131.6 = 16.3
